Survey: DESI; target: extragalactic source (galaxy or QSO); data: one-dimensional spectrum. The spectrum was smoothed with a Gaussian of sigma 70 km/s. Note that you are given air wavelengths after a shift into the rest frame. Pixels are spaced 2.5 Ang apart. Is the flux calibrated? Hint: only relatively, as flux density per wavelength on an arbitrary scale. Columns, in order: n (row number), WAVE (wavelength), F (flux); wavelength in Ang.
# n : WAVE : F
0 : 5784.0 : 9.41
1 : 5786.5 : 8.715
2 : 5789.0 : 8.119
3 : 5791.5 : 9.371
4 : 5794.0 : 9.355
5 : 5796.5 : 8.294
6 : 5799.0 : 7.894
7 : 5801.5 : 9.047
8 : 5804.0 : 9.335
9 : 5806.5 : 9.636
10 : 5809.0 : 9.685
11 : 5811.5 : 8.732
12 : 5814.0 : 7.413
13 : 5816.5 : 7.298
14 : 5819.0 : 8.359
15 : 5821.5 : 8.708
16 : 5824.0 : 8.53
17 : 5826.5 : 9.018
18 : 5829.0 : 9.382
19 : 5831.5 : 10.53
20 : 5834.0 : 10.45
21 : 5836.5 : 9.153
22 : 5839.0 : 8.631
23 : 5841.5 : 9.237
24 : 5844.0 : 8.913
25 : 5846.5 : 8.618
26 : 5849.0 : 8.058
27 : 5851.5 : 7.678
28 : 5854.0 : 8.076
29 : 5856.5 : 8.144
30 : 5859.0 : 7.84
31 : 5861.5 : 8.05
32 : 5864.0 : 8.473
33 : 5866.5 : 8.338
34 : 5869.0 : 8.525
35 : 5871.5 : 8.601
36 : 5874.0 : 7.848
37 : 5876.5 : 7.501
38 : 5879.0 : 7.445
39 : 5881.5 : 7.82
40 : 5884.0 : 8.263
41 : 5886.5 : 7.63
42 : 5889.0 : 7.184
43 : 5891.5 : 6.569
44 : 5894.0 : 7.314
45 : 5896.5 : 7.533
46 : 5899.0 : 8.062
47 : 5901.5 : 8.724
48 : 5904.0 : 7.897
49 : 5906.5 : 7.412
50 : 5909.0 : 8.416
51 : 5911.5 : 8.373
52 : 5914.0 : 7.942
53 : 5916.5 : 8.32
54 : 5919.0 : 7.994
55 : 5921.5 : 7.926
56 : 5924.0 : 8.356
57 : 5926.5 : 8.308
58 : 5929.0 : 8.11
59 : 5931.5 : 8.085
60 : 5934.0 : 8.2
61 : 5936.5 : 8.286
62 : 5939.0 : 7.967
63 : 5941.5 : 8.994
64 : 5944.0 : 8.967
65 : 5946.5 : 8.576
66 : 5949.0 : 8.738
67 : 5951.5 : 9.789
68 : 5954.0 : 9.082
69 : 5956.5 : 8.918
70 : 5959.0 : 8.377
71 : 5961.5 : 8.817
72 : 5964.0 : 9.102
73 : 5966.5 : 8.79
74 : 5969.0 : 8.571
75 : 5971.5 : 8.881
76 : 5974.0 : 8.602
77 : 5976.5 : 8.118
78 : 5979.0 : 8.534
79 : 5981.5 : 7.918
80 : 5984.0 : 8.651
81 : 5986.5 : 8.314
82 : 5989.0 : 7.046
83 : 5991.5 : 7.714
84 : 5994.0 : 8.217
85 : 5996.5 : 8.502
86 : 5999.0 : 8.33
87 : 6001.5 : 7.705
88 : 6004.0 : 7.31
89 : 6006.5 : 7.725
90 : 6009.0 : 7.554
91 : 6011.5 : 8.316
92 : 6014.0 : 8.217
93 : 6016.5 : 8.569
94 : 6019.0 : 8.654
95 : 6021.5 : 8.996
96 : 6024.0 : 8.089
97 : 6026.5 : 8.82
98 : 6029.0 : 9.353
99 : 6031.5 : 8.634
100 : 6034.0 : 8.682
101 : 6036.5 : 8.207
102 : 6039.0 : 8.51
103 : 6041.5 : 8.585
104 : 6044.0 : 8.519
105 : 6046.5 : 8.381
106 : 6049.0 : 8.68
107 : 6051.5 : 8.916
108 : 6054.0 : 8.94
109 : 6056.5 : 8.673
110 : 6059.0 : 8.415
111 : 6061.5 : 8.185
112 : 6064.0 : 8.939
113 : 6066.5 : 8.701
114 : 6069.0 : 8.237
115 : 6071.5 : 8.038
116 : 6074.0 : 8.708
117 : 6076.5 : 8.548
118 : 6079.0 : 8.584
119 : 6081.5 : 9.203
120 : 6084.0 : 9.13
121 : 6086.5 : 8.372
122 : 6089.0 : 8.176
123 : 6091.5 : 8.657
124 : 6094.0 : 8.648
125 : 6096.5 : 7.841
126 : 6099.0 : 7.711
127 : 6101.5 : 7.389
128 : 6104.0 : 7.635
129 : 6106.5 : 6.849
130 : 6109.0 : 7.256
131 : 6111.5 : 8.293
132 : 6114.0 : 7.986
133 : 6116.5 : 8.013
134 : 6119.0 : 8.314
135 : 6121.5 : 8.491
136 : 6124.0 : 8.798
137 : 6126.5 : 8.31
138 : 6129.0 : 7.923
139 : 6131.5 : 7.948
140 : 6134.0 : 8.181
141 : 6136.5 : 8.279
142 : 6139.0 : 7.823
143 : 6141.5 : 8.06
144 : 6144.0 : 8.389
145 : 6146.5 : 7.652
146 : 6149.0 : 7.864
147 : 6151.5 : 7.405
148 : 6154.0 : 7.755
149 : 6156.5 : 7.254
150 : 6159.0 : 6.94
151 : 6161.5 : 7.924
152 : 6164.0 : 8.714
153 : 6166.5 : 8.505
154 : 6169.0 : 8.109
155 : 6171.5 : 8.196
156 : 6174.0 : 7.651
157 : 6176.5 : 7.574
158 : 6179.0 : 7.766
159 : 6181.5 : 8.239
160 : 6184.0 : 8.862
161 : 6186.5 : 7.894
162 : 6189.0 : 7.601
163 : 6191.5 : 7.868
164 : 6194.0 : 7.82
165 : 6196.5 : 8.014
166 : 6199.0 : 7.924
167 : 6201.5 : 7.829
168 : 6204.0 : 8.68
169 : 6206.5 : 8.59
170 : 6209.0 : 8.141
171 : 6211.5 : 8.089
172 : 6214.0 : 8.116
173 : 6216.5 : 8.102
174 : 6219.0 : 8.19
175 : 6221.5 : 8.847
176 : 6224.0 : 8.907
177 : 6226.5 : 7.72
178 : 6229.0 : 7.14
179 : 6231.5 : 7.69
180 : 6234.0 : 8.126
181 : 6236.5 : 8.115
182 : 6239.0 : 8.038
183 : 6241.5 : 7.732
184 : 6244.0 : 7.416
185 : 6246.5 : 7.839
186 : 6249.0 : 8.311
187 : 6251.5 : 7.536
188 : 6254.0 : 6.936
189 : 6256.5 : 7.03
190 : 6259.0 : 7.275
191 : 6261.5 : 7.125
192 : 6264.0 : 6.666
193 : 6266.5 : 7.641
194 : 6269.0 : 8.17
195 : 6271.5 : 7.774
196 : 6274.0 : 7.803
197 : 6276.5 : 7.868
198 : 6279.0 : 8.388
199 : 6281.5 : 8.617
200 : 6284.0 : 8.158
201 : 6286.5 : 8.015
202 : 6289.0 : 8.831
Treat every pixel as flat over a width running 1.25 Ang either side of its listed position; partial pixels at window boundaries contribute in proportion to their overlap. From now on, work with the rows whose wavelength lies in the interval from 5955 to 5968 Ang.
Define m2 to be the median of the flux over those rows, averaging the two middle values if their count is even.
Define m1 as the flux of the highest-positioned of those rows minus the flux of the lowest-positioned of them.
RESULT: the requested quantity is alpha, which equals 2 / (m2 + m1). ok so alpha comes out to 0.230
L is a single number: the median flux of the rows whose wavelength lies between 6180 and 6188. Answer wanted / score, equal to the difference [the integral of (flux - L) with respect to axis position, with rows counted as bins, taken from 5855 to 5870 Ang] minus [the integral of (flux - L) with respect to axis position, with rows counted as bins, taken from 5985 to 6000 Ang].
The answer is 3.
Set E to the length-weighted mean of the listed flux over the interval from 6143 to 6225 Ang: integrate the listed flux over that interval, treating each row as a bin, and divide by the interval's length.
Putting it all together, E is 8.0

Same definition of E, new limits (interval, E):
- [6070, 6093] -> 8.6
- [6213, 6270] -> 7.8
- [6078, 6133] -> 8.2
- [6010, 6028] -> 8.5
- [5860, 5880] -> 8.1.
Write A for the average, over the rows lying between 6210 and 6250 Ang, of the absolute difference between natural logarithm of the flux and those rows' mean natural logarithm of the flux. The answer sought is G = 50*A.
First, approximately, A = 0.0410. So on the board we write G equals 2.0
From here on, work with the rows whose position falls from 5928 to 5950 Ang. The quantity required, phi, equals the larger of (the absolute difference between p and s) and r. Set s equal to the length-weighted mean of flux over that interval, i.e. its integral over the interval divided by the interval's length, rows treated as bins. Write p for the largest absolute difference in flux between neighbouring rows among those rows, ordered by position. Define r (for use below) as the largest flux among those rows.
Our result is 9.0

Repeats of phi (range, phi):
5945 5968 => 9.8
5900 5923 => 8.7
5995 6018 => 8.6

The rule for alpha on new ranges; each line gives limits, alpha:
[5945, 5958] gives 0.216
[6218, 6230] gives 0.280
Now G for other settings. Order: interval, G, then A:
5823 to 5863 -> 3.7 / 0.0743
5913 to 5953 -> 2.2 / 0.0436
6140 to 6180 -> 2.3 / 0.0459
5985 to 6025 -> 2.7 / 0.0538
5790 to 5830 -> 3.5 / 0.0697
